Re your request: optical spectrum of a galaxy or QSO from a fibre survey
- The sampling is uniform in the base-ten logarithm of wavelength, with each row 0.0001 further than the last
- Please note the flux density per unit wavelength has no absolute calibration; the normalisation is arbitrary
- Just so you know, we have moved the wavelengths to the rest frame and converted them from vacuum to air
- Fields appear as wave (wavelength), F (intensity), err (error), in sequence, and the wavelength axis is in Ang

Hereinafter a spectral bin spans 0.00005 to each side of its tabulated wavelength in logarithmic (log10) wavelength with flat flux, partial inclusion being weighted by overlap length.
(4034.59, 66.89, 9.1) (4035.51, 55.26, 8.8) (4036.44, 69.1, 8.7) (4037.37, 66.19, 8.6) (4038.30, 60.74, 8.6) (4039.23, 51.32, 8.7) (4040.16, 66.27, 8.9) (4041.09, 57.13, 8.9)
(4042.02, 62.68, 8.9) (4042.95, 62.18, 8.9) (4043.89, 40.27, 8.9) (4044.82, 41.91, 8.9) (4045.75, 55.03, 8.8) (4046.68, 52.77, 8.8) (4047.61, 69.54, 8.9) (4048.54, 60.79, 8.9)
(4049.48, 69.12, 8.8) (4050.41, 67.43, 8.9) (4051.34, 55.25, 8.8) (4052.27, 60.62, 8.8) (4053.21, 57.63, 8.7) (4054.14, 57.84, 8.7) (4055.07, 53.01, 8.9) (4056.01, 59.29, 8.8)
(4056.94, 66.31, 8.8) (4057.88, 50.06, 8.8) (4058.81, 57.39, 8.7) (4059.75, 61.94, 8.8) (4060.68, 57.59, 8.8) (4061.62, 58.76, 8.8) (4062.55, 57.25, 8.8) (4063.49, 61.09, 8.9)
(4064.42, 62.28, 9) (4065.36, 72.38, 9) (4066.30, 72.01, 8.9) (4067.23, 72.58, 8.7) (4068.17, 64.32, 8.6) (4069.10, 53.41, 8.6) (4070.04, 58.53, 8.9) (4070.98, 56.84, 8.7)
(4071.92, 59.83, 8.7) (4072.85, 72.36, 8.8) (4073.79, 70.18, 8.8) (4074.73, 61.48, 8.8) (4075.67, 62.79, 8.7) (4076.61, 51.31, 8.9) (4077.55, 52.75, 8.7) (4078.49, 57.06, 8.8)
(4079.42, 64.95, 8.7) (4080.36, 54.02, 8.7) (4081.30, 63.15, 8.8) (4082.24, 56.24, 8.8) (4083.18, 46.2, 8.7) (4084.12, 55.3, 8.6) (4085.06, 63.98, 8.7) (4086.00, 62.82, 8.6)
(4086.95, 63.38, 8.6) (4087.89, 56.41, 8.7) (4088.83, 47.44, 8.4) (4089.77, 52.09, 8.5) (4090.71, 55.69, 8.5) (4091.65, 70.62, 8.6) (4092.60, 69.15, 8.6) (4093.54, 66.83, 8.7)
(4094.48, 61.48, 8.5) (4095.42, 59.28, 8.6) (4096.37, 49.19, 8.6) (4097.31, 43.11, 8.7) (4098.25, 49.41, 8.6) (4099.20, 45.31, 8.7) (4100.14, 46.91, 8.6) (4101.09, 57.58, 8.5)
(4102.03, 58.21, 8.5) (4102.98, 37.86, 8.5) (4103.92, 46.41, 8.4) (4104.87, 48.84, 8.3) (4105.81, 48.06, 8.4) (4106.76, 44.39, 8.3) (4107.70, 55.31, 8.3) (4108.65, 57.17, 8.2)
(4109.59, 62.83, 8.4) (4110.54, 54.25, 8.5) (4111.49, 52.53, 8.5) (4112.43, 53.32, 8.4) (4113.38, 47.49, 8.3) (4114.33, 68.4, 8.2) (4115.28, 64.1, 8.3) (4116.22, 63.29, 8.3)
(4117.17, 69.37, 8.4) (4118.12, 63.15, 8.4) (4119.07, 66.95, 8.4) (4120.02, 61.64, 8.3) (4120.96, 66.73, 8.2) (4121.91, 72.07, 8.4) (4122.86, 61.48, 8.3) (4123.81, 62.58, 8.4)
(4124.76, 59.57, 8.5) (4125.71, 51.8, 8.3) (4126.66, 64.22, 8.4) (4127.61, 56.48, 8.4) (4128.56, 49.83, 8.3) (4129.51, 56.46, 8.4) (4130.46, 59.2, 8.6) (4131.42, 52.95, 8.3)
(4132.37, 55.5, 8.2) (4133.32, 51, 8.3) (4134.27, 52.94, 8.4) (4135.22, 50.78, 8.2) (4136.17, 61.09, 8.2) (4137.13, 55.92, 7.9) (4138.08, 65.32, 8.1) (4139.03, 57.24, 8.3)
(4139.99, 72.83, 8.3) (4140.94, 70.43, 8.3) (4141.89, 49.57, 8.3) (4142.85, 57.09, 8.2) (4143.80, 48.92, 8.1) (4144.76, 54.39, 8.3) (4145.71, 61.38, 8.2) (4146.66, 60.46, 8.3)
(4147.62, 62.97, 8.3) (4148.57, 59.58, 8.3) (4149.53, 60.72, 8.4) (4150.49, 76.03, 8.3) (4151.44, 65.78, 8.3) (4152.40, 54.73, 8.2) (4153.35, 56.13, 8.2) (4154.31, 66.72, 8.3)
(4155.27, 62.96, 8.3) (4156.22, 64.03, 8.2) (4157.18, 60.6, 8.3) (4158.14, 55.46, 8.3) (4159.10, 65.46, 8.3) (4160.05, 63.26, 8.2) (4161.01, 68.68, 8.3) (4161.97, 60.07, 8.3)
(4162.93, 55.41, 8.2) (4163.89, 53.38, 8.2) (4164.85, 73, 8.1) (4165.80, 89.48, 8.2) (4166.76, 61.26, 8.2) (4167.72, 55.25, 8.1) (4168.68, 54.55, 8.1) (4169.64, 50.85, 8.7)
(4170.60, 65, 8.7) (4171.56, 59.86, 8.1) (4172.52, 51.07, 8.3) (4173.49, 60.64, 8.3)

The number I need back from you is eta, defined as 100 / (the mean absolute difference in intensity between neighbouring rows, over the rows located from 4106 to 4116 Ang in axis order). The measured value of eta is 15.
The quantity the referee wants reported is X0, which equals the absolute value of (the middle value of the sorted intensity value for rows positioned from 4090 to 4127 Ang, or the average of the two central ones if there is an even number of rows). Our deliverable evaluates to 58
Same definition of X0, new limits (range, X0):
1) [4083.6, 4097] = 60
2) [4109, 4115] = 54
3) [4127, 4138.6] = 56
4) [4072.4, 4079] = 61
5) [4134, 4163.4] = 61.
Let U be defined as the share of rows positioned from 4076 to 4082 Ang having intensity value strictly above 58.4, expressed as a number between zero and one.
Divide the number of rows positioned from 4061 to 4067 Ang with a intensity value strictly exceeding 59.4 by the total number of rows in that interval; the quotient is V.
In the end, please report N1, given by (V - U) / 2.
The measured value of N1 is 0.17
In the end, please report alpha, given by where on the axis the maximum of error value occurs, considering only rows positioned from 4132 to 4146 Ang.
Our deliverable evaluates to 4134.27 Ang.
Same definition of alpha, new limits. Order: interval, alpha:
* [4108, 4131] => 4130.46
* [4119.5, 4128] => 4124.76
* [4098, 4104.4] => 4099.20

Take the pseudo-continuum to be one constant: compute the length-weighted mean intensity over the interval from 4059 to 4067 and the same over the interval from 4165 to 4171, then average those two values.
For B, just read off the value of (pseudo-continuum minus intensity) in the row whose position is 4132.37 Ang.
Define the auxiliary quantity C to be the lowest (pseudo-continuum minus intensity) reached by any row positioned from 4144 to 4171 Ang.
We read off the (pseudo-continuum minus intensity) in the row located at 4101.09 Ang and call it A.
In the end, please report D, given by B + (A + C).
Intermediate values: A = 5.6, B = 7.7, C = -26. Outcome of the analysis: -13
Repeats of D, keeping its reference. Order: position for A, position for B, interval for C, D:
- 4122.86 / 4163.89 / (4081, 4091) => 11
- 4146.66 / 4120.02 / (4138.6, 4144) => -5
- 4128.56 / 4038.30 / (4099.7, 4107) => 21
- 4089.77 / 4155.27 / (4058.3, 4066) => 2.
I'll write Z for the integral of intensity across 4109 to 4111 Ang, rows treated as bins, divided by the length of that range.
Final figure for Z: 58.6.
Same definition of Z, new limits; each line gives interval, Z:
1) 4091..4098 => 59.5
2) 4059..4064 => 59.3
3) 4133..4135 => 52.0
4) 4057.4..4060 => 55.9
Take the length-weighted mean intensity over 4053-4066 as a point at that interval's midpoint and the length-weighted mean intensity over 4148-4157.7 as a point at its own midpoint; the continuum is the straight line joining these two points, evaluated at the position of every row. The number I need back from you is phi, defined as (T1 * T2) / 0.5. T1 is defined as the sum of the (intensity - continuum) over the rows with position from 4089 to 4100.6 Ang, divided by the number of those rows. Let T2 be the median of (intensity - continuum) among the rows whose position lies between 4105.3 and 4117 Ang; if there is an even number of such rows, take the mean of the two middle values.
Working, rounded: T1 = -5.1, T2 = -6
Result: 66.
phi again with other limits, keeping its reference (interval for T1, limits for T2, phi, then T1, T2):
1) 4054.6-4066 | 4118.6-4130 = 0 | 0.1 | 0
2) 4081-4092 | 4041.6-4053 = -7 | -2.8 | 1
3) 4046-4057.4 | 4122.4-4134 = -15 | 1.4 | -5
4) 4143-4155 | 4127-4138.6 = 25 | -1.9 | -6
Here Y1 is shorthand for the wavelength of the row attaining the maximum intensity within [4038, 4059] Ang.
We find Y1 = 4047.61 Ang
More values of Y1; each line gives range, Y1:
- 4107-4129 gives 4121.91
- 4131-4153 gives 4150.49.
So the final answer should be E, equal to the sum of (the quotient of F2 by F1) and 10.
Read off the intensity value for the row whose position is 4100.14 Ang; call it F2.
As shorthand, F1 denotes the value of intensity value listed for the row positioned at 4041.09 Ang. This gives 10.8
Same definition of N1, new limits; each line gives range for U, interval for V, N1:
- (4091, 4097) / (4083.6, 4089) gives -0.17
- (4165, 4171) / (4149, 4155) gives 0.08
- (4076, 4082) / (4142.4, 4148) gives 0.08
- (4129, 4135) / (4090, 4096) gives 0.25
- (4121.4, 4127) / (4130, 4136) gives -0.42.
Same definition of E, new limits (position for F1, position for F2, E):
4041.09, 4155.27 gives 11.1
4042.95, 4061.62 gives 10.9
